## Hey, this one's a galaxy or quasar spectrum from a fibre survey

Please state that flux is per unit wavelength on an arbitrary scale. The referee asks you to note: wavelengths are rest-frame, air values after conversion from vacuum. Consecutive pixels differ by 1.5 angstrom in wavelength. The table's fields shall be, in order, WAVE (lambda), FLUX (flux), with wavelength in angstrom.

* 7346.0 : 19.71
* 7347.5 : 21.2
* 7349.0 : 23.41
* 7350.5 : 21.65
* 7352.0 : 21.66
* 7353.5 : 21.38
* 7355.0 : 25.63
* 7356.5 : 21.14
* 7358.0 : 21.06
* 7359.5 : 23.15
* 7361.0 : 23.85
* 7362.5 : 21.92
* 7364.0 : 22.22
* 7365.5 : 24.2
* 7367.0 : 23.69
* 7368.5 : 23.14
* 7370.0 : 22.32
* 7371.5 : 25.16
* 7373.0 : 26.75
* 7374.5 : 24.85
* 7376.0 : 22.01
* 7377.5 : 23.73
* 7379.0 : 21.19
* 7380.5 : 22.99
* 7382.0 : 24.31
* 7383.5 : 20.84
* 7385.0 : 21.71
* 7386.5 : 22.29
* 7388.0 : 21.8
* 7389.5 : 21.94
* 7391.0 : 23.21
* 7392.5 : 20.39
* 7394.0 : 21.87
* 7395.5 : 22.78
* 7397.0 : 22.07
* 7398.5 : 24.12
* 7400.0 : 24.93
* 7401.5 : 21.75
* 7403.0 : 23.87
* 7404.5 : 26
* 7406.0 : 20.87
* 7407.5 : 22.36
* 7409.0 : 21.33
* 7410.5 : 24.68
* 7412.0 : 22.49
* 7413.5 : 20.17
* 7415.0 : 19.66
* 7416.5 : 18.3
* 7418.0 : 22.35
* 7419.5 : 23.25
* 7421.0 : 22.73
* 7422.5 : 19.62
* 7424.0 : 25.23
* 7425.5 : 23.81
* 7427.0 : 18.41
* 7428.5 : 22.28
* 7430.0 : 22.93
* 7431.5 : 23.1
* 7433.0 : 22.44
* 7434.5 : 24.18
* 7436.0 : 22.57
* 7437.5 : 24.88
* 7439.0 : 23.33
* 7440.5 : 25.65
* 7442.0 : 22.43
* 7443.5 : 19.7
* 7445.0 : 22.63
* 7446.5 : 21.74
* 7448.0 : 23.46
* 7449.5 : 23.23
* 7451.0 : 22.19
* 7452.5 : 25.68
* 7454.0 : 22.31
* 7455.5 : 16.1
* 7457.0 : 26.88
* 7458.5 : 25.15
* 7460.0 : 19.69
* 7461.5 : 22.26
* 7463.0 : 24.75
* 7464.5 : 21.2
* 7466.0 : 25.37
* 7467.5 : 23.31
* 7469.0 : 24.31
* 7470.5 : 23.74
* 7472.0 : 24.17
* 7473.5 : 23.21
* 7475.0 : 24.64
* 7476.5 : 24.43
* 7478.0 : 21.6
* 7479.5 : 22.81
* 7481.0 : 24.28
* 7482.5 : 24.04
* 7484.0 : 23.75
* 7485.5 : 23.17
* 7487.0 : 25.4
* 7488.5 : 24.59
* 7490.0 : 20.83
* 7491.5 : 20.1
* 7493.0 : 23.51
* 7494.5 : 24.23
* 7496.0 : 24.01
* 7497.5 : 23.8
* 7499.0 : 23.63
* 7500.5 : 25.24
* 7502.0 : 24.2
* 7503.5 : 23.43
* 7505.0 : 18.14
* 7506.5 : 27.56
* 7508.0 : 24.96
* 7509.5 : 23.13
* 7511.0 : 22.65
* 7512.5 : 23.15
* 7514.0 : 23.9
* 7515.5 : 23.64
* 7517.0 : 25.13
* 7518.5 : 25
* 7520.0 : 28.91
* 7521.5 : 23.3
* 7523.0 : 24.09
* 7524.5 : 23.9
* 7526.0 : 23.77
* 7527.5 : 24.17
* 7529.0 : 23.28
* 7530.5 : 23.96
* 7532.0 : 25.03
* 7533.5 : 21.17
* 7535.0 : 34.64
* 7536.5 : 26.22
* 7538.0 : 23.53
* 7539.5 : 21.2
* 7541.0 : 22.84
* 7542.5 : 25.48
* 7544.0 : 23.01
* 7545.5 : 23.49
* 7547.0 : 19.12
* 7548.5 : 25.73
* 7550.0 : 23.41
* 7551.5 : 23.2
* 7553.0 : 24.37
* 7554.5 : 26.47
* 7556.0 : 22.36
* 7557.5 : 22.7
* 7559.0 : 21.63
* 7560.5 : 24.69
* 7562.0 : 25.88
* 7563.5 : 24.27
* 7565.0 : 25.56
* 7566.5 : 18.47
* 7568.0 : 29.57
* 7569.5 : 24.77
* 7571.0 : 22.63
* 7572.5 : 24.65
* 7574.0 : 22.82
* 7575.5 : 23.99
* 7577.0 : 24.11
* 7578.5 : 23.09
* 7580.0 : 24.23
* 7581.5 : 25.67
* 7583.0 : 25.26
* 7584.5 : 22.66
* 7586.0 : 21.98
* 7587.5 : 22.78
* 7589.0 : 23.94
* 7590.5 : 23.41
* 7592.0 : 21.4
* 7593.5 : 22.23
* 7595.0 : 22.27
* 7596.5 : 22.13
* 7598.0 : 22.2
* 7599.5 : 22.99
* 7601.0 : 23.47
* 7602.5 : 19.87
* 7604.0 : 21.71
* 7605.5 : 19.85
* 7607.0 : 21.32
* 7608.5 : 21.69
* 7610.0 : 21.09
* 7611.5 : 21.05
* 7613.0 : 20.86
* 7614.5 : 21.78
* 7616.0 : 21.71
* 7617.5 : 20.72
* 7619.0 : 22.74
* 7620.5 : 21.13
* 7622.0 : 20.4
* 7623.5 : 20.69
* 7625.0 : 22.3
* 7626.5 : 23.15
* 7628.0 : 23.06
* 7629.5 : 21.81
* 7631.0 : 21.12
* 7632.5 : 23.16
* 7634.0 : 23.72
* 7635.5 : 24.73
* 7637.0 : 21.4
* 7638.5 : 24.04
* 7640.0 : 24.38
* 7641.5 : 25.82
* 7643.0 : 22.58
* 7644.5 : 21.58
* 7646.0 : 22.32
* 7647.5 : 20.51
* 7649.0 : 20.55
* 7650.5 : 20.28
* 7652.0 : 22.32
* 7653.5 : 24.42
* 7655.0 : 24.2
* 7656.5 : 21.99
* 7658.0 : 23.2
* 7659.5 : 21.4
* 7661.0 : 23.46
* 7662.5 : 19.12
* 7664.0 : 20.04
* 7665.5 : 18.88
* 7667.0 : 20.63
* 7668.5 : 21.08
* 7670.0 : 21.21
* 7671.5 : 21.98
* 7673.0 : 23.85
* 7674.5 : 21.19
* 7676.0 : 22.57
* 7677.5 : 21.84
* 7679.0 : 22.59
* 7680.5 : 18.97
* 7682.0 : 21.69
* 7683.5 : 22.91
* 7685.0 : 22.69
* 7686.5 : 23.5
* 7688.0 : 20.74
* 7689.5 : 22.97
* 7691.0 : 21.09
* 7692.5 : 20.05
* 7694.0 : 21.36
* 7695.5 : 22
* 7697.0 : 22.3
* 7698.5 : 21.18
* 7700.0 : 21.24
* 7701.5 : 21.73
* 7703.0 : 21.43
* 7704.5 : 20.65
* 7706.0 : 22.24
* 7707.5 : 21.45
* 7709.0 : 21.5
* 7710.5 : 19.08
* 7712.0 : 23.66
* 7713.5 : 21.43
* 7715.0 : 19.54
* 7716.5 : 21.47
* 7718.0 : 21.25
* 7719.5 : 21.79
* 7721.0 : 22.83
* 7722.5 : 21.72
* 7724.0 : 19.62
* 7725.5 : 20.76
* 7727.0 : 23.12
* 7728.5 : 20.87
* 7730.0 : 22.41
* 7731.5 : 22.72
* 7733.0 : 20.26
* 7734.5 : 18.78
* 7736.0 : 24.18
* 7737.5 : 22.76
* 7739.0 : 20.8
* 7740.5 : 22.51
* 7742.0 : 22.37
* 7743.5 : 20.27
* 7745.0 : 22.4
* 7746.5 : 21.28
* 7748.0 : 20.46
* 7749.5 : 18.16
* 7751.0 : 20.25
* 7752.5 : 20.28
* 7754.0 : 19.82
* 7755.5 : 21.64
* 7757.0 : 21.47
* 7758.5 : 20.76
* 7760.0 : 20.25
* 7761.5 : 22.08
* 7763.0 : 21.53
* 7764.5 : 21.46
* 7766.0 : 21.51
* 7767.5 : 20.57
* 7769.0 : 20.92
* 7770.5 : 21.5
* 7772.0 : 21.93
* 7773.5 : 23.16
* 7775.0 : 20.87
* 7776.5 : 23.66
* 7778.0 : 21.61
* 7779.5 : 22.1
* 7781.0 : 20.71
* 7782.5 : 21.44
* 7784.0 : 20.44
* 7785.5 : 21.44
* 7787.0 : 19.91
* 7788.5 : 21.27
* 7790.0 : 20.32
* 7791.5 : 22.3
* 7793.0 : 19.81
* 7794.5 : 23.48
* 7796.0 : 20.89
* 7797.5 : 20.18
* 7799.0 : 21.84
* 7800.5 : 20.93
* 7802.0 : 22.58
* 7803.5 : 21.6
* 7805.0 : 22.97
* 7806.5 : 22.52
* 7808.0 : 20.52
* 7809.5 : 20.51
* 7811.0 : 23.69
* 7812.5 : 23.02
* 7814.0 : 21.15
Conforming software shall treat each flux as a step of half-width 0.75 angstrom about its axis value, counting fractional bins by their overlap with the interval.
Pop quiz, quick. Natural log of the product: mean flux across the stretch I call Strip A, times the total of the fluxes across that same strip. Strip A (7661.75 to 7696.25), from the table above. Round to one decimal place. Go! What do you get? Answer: 9.3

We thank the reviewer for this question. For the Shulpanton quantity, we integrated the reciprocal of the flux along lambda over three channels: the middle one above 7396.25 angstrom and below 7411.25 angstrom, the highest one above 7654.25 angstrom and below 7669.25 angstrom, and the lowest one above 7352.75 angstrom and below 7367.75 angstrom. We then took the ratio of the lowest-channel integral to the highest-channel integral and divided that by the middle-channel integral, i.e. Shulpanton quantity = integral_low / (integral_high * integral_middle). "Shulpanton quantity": 1.44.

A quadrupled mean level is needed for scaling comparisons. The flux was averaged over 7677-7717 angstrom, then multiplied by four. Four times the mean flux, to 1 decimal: 86.1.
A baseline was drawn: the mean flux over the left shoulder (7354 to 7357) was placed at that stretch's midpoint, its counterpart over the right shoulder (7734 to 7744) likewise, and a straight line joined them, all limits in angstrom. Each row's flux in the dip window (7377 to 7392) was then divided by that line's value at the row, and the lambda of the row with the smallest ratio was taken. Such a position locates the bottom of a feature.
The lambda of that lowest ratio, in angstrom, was 7383.5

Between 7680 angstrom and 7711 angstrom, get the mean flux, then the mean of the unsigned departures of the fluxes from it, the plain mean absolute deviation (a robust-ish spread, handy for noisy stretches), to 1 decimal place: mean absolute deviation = 0.8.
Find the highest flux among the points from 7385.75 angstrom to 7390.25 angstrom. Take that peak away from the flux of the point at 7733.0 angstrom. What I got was -2.0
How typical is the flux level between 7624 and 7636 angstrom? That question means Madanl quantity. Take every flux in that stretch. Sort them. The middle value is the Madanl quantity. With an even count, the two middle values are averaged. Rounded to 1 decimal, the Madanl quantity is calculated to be 23.1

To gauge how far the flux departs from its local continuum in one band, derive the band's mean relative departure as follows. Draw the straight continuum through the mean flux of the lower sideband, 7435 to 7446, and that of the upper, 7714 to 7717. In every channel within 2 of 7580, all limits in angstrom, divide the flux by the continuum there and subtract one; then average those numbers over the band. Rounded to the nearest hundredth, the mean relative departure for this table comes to 0.12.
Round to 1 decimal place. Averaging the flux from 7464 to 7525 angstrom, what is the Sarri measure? 23.8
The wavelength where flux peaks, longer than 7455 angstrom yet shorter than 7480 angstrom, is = 7457.0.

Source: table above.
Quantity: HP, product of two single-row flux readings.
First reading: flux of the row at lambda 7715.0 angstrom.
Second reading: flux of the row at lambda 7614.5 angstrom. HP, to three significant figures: 426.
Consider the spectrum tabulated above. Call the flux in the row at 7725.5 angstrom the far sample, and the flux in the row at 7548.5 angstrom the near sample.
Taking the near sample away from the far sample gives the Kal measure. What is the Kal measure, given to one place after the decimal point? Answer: -5.0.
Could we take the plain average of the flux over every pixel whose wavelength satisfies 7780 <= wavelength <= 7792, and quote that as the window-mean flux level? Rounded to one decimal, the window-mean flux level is 21.0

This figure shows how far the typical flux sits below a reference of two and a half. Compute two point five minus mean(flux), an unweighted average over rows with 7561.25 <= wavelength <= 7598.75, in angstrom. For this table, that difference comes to -21.1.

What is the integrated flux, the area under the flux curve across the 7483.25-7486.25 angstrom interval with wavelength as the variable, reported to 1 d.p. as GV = 70.4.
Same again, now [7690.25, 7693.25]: 61.7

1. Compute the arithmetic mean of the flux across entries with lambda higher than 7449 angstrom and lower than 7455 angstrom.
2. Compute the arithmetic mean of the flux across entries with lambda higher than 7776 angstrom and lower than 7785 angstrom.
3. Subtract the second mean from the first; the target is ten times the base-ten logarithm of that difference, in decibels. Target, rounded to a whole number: 2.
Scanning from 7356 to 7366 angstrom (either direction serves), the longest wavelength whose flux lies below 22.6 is 7364.0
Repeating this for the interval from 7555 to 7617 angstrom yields 7616.0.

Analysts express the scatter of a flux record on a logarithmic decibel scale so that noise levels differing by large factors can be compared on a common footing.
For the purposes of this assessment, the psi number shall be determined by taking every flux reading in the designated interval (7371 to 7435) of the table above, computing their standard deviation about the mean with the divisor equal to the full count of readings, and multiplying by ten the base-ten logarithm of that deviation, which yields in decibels 2.7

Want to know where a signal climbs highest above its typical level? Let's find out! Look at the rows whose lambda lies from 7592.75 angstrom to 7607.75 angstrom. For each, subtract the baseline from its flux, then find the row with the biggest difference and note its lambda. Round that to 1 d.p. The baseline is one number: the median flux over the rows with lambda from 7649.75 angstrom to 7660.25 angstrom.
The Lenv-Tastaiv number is 7601.0 angstrom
